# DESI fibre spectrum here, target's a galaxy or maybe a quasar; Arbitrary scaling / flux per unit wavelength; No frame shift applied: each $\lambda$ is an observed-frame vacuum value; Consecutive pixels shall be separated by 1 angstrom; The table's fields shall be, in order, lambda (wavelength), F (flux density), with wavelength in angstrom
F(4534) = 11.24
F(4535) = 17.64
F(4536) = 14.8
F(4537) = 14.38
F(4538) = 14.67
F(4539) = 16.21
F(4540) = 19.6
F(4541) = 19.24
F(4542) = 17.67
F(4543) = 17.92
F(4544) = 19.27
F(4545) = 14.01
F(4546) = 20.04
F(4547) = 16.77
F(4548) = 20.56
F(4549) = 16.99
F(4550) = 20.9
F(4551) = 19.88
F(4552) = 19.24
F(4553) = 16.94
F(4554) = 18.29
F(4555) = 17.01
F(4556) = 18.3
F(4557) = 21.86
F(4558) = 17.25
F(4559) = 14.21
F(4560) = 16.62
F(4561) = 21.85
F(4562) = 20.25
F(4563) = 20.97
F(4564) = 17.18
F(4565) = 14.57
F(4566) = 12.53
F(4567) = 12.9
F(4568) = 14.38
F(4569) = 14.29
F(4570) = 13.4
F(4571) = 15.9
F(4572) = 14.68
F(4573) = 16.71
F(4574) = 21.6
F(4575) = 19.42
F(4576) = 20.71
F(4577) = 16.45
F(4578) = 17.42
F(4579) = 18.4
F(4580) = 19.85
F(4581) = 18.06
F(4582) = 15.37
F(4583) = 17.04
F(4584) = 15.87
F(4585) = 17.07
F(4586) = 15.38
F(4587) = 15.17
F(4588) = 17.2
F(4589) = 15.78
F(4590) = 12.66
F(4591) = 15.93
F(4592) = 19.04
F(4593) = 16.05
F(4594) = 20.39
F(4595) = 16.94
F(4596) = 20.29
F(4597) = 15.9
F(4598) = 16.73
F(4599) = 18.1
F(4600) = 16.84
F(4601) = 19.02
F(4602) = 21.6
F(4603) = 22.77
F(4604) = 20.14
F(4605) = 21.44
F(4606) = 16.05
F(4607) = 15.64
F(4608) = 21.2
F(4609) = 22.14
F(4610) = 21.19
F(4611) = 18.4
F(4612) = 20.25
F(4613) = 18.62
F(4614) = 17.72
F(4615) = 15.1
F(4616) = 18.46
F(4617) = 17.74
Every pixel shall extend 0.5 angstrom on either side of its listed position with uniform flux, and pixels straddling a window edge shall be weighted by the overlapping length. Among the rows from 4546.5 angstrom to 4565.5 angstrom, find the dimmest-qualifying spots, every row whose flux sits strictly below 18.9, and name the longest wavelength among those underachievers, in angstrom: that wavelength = 4565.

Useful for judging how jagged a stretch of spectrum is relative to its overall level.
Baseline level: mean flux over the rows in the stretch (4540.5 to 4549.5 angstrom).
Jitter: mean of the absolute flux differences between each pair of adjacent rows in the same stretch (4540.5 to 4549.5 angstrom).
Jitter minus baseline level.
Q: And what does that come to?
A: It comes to -14.9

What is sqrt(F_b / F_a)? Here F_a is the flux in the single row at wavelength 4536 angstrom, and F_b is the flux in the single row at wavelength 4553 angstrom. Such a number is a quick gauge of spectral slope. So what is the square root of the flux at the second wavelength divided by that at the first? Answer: 1.07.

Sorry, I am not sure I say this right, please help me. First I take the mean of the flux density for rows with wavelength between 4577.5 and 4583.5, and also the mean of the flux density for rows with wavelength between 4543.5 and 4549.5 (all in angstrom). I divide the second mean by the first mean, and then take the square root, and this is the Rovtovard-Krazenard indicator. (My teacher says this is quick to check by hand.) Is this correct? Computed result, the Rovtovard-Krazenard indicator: 1.01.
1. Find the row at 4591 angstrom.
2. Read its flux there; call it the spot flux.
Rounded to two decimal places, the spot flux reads 15.93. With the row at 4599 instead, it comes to 18.10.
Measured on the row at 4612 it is 20.25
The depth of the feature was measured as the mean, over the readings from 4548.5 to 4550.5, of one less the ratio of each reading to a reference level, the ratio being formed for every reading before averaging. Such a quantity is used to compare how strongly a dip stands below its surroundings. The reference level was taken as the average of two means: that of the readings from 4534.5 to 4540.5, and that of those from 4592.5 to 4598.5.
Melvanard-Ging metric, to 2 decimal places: -0.12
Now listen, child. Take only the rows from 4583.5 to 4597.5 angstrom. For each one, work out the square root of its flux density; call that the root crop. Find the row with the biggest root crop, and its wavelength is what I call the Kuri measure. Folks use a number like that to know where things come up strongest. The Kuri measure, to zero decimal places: 4594 angstrom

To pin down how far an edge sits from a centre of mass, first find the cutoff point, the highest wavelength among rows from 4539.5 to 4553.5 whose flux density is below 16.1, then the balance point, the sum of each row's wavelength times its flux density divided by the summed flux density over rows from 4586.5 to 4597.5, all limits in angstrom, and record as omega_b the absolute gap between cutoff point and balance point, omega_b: 47.2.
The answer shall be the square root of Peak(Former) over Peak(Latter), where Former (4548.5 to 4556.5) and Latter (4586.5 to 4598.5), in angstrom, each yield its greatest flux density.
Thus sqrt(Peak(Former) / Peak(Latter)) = 1.01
